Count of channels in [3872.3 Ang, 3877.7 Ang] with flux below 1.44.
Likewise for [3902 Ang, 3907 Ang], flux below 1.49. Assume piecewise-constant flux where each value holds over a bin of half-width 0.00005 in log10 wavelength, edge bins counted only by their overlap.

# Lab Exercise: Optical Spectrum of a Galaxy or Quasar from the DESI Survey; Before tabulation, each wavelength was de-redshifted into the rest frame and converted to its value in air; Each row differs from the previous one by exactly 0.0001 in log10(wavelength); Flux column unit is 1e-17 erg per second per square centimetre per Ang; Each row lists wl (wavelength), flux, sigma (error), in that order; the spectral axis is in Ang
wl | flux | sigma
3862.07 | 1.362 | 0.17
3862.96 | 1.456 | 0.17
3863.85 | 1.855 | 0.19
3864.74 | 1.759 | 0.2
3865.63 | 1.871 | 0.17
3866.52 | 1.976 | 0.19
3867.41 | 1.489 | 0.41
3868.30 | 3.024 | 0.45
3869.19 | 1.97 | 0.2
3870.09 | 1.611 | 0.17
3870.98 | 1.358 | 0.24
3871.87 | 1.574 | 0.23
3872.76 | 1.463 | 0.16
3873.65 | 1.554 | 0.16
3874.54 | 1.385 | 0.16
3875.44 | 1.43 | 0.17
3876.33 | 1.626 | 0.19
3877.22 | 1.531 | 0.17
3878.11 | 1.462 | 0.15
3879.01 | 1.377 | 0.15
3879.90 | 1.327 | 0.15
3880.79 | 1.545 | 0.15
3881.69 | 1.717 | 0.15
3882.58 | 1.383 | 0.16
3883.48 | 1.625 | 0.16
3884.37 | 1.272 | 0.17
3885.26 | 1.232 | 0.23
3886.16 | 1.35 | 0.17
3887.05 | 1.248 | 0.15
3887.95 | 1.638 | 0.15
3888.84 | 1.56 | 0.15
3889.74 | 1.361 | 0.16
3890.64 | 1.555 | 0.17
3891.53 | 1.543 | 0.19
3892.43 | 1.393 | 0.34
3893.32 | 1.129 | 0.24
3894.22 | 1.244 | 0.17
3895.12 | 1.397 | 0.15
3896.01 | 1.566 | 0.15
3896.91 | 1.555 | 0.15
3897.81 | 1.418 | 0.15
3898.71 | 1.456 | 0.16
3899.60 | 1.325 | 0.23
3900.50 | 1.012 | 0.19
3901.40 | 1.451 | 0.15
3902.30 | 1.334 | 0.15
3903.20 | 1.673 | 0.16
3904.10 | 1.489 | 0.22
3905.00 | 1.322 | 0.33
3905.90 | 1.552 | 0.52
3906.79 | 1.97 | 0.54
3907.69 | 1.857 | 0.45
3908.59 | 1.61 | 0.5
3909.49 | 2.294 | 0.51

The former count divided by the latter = 0.67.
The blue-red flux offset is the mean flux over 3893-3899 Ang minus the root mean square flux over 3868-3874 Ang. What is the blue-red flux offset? -0.5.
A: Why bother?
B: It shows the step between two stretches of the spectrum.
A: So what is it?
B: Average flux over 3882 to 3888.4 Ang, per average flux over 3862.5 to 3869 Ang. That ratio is 0.73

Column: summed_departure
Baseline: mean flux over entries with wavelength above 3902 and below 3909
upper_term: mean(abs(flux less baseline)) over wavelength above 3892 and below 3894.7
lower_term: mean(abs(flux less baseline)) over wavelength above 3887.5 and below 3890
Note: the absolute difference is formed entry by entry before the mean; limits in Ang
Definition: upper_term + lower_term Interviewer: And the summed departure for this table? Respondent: 0.45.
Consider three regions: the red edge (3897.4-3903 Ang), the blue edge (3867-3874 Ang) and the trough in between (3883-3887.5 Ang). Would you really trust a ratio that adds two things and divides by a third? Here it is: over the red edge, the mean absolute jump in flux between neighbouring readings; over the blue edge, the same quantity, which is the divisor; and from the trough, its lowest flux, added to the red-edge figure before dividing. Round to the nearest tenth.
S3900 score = 2.8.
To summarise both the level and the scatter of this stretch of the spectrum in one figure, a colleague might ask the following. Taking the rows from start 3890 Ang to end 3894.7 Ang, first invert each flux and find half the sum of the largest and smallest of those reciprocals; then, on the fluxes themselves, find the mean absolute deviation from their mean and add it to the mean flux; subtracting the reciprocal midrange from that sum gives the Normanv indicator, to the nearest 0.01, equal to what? 0.76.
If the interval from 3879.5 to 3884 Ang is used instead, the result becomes 0.98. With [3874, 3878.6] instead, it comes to 0.89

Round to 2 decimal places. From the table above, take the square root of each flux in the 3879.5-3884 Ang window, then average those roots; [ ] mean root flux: 1.23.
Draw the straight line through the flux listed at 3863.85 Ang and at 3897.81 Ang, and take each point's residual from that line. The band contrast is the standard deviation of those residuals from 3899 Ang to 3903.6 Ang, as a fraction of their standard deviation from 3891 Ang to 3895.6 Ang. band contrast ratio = 1.66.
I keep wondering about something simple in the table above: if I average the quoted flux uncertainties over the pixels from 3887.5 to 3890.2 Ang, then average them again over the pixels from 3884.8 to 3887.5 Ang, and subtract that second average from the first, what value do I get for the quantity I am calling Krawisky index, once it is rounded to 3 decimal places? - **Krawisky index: -0.030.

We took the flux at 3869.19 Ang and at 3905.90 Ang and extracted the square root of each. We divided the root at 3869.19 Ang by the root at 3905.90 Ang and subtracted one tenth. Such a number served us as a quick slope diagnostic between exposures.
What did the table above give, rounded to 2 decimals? 1.03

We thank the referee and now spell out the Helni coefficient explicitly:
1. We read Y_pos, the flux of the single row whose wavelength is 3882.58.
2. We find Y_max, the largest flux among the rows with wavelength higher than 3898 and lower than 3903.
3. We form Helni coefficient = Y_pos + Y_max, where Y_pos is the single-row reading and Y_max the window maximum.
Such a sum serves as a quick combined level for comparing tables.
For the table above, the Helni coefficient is 2.84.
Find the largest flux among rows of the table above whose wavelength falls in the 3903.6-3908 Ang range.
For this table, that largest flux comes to 1.97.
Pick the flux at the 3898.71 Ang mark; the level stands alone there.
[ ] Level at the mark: 1.456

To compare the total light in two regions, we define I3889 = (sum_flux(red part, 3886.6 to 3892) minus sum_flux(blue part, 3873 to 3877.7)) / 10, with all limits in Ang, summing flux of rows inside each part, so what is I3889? 0.1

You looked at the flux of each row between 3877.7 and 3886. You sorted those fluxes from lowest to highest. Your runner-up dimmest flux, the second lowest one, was 1.272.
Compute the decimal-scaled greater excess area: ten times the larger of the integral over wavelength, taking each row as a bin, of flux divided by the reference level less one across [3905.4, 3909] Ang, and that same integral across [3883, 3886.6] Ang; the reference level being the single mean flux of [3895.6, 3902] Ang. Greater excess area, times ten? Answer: 9.0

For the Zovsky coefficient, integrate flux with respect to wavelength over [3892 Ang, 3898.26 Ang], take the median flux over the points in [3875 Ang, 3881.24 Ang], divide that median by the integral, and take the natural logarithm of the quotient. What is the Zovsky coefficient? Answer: -1.78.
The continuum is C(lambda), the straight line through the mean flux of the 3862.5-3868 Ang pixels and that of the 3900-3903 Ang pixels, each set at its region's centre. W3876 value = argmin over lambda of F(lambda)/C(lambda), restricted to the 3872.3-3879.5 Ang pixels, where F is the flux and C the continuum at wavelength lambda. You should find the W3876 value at 3874.54 Ang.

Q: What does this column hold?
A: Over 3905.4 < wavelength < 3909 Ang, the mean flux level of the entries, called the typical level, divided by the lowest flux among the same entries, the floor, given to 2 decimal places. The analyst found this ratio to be 1.13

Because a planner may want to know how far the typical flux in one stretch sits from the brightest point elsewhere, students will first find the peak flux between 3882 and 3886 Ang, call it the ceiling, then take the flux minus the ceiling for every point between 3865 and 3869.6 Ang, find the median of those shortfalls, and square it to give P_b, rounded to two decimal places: 0.12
